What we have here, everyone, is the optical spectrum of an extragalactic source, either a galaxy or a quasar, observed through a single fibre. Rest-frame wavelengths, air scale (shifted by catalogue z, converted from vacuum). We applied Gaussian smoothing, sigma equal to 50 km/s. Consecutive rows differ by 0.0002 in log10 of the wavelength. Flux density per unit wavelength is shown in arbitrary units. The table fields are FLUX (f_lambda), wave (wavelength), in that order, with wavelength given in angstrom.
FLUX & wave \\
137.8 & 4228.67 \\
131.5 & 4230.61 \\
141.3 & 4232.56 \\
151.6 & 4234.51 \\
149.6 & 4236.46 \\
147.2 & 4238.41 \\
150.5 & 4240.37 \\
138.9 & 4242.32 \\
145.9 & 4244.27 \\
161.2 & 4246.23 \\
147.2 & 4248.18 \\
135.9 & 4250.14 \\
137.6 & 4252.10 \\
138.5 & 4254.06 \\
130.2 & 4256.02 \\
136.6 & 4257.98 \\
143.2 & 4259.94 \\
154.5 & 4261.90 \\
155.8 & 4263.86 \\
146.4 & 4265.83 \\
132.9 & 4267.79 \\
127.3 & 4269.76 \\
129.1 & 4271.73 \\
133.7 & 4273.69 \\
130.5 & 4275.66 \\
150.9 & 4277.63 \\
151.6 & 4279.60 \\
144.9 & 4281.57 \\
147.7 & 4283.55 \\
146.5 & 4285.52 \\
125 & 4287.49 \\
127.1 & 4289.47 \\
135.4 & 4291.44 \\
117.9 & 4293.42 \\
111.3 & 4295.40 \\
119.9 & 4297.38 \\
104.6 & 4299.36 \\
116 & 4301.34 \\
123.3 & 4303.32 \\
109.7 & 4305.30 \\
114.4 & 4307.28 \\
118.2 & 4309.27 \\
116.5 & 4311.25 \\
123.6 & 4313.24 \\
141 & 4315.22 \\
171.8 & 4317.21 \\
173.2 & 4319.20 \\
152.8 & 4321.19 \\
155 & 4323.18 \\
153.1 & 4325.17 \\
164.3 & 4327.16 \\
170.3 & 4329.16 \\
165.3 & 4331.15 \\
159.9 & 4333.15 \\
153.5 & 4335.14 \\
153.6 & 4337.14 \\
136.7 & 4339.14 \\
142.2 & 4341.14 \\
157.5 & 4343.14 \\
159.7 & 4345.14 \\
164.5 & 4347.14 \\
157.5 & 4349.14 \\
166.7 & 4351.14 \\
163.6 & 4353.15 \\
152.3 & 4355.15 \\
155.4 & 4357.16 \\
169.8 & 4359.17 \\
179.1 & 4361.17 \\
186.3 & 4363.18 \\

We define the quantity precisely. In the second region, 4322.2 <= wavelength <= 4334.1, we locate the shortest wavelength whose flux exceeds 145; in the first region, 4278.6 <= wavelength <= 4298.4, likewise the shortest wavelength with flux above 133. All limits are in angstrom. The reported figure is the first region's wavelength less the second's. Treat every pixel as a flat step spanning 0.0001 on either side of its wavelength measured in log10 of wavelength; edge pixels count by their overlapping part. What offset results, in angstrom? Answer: -43.6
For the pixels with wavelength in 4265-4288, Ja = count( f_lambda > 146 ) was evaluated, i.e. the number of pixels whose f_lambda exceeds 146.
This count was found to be 5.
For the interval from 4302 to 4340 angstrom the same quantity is 11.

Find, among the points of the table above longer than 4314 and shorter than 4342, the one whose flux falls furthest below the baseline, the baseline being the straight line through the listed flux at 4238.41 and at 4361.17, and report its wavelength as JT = 4339.14 angstrom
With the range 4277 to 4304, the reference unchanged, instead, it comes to 4299.36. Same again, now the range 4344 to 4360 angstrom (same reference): 4355.15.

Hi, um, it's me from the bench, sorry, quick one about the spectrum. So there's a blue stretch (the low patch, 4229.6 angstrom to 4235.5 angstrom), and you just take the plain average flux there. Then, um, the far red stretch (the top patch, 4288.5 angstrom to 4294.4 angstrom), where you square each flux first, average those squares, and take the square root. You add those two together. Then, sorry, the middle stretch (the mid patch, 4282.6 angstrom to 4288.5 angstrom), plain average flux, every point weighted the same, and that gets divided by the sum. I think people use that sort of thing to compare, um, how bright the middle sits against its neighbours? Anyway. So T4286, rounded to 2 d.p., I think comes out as 0.52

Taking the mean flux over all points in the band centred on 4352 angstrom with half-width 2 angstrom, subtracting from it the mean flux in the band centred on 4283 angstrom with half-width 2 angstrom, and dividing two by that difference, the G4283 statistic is 0.11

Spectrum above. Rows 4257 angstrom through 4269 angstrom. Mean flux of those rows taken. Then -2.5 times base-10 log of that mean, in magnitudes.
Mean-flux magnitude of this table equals -5.40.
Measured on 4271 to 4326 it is -5.32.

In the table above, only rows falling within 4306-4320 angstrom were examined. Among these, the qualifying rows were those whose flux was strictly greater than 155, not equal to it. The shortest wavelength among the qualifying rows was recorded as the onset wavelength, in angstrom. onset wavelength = 4317.21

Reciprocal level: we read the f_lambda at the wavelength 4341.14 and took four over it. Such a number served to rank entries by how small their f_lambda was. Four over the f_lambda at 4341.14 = 0.0281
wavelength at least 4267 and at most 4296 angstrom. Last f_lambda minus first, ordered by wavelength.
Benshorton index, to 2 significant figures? -22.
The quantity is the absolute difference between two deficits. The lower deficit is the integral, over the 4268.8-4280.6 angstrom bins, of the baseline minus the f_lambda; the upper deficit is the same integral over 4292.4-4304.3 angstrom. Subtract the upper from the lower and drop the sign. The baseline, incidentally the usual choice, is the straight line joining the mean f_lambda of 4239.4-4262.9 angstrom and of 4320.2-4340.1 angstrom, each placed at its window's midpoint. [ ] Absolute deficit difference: 305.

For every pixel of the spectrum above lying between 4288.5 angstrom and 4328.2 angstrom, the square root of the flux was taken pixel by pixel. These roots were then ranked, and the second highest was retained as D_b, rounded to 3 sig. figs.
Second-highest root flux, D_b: 13.1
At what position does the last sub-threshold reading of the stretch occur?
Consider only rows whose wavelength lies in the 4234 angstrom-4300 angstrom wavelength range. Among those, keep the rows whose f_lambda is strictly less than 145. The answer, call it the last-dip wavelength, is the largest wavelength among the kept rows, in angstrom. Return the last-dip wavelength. 4299.36 angstrom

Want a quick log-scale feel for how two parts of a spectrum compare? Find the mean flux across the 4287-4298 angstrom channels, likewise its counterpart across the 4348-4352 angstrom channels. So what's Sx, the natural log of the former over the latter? -0.28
